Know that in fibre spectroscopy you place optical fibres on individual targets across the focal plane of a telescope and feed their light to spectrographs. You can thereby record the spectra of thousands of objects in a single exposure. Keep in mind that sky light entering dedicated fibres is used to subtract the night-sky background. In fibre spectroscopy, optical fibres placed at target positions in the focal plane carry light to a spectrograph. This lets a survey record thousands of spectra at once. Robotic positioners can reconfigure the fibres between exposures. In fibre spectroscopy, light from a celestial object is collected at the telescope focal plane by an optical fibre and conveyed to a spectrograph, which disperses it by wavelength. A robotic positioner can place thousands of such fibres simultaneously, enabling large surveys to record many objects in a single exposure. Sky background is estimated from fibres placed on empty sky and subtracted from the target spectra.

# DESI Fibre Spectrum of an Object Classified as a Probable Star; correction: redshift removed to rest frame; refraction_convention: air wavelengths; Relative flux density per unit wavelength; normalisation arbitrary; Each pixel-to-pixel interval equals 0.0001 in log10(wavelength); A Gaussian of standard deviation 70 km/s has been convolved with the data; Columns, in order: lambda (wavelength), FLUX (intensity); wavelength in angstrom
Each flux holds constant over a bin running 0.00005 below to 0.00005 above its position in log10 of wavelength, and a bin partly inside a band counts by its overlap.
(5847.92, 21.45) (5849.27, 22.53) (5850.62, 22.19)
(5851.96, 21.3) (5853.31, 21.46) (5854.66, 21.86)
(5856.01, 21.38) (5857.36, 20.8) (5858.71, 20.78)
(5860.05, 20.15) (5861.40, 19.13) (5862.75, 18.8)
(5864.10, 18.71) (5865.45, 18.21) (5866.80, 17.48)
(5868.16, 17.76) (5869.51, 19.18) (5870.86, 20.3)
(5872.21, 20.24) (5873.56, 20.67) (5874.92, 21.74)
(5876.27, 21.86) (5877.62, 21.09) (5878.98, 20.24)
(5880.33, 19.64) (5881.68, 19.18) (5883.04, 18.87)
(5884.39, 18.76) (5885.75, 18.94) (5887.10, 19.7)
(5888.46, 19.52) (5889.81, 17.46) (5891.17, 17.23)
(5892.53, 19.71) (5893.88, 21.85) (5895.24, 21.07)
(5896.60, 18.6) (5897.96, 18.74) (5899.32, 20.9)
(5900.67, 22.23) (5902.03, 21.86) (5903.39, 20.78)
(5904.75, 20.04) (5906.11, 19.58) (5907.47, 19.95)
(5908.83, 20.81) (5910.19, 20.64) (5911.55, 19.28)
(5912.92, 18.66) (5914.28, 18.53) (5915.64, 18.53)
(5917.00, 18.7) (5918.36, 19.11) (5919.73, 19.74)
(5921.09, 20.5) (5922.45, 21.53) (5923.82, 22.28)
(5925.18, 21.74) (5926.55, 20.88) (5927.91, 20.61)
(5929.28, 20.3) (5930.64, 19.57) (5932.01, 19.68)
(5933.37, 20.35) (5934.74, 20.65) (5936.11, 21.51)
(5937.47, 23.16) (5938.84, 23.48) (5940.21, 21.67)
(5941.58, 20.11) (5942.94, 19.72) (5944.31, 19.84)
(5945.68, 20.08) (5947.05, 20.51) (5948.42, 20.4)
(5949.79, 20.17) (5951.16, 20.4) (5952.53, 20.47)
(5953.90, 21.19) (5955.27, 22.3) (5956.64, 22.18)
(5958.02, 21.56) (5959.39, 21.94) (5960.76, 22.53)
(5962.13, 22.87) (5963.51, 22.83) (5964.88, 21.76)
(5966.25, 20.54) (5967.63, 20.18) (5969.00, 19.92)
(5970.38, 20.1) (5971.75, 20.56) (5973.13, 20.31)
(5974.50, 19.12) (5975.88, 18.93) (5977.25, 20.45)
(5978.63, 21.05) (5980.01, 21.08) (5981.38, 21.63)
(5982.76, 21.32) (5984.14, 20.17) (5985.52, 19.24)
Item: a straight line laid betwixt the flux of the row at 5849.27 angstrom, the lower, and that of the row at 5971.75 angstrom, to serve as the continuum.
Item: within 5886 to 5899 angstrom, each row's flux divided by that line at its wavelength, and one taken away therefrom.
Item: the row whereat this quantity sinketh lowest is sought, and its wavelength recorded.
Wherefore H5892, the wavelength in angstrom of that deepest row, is 5891.17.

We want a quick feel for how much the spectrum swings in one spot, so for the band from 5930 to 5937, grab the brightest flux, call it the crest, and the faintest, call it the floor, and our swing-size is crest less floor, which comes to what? 1.9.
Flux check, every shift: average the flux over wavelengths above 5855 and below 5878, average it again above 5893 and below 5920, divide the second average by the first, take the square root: 1.00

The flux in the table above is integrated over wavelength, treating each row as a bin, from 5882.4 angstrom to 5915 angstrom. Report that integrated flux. 643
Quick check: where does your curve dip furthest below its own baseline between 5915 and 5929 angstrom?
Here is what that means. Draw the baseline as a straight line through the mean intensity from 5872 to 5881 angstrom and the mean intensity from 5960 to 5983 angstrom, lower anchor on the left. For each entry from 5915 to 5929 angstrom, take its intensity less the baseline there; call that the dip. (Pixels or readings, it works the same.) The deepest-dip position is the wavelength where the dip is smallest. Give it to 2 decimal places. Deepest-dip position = 5915.64 angstrom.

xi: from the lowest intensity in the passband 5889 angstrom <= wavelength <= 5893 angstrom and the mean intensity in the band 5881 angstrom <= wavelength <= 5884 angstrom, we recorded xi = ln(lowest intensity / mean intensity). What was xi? -0.10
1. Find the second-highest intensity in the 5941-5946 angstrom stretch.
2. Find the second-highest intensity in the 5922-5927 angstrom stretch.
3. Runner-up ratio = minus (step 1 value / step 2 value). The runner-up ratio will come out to -0.92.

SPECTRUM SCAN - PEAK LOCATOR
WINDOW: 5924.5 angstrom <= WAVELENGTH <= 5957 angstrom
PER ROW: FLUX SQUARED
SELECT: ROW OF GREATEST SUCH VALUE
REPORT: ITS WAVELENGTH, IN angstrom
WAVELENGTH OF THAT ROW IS 5938.84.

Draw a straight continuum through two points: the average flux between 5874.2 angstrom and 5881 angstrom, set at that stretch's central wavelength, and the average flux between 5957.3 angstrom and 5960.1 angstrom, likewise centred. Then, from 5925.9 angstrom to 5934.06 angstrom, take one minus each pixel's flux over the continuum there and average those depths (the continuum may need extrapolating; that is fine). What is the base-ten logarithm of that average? -1.2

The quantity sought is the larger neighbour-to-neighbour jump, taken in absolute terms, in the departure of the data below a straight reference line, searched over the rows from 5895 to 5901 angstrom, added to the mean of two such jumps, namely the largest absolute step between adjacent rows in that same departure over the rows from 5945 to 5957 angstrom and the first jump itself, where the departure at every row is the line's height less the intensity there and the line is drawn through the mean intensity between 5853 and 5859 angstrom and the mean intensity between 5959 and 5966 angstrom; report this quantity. 4.3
